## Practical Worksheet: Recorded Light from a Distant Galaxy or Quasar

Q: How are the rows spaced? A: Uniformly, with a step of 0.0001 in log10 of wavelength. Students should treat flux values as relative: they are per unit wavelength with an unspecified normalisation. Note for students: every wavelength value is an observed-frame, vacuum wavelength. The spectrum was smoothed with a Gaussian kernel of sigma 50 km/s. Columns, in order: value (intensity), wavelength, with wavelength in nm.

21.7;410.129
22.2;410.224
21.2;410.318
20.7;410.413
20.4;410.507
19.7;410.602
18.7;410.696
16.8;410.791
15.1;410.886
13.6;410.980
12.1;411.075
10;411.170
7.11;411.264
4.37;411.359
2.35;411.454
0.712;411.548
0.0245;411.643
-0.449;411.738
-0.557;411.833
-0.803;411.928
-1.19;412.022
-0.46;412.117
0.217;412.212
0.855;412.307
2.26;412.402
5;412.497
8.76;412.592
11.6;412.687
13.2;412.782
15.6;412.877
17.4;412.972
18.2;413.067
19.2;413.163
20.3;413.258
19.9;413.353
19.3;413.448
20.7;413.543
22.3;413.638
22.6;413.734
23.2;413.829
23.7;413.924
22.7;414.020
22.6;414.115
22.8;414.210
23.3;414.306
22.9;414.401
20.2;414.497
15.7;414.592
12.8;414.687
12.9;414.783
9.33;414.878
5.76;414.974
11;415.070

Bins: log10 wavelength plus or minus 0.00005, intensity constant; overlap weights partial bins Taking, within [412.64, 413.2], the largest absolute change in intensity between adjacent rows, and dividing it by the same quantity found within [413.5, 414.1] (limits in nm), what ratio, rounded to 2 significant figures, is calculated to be 1.5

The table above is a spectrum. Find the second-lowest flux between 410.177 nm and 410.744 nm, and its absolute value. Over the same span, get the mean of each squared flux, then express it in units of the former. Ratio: 21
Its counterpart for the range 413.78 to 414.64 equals 24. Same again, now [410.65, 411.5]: 35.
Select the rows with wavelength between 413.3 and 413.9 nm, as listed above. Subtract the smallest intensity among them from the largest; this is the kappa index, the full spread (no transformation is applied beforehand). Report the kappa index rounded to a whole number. 4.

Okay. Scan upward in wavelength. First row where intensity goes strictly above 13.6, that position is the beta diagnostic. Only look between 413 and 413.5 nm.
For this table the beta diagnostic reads 413.067 nm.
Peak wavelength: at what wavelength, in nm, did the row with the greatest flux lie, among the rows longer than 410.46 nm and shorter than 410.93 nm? 410.507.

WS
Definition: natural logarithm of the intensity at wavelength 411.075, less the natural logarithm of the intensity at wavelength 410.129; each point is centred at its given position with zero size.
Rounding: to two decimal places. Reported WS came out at -0.58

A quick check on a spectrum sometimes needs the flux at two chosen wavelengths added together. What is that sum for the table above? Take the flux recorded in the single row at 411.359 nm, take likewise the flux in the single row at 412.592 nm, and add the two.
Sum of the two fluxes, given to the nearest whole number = 13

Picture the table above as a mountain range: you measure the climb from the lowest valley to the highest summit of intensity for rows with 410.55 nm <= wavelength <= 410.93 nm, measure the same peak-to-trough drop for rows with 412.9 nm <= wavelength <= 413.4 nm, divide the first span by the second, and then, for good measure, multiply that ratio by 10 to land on 16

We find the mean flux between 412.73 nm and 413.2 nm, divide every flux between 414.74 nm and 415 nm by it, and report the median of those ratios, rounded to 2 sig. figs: 0.56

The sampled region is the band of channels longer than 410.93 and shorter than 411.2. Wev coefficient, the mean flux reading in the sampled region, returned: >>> 12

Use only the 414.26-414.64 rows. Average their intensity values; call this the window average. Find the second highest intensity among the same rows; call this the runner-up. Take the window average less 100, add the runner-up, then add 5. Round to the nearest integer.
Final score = -52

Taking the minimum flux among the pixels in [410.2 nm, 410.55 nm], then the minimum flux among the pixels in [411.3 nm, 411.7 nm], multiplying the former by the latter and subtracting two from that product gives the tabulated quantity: -2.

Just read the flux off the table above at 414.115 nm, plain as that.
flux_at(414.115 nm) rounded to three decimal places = 22.600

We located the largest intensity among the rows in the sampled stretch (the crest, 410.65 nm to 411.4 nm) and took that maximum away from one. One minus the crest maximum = -18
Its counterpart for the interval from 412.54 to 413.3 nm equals -19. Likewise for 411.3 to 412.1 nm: -3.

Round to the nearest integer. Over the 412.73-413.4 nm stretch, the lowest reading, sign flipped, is -13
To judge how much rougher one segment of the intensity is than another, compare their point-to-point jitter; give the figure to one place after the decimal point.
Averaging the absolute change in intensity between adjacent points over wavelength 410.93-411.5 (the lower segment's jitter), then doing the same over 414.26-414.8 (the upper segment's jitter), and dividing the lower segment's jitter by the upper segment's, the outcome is 1.1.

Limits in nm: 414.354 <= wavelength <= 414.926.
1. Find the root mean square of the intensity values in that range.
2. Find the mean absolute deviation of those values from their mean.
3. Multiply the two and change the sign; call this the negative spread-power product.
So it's -65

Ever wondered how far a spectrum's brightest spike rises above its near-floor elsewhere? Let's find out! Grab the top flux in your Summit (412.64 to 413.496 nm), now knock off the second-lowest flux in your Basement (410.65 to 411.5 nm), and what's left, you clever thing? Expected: 16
